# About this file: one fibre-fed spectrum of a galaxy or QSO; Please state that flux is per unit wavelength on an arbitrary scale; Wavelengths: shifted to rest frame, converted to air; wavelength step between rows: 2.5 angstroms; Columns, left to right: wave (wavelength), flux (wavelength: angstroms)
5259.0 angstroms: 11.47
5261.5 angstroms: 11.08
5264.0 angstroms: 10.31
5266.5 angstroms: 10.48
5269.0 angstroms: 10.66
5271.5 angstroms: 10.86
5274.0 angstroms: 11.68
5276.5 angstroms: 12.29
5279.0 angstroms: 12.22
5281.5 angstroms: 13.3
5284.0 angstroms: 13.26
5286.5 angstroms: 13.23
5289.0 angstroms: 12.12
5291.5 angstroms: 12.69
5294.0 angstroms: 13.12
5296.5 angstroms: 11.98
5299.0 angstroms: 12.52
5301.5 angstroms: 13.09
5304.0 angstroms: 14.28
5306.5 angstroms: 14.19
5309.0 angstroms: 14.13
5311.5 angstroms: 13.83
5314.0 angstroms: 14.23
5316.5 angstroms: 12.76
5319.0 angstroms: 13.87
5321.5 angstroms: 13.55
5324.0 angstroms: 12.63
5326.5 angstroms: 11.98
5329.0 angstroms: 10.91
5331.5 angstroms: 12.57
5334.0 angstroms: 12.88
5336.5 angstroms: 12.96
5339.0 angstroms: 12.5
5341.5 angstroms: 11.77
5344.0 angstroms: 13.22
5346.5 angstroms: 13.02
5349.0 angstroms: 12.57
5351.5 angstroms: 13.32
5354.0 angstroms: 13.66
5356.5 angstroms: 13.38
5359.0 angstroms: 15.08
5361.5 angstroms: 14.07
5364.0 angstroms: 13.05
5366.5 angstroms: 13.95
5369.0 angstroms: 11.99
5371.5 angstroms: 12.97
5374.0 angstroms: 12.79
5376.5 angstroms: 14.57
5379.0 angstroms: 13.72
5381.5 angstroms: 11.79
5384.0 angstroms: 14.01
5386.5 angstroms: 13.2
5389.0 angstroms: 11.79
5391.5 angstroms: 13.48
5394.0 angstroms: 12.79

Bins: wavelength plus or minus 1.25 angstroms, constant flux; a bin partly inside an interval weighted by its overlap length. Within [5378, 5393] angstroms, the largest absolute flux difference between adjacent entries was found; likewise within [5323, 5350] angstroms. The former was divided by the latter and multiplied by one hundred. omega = 134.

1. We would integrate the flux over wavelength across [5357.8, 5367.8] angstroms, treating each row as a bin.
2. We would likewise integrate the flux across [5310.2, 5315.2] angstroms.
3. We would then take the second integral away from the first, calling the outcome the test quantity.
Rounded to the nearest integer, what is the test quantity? 70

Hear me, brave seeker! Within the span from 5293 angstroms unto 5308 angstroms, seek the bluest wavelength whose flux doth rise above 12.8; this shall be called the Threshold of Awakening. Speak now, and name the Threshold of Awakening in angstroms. 5294.0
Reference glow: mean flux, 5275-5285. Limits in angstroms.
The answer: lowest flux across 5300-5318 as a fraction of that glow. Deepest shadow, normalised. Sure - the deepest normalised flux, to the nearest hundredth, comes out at 1.00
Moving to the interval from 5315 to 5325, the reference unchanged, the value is 0.99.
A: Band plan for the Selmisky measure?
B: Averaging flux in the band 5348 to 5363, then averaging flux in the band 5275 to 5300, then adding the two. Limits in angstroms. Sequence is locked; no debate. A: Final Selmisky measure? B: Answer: 26.4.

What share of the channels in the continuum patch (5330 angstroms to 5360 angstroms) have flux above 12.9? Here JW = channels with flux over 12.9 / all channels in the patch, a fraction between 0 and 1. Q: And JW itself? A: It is 0.58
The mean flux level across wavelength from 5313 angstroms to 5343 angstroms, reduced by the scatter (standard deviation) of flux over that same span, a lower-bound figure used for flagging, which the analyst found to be 11.8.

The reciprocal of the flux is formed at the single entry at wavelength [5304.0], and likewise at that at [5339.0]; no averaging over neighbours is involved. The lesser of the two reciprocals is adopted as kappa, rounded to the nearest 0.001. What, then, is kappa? 0.070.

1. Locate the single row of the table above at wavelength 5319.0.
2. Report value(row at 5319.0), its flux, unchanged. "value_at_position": 13.87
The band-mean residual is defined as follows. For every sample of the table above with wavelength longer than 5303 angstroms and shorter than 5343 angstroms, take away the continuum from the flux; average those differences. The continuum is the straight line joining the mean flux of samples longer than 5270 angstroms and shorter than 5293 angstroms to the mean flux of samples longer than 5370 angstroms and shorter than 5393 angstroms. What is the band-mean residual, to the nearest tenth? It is 0.4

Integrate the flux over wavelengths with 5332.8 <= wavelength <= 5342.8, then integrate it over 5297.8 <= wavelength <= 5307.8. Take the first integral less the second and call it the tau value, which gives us -10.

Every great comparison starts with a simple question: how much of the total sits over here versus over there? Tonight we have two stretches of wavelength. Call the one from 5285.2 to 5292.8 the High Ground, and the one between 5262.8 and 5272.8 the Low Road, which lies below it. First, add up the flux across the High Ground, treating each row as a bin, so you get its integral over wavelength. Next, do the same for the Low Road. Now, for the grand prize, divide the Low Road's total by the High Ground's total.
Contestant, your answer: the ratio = 1.1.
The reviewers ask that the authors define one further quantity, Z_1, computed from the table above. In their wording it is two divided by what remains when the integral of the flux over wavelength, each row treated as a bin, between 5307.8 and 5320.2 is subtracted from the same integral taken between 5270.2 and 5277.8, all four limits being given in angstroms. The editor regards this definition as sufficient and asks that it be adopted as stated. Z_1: -0.02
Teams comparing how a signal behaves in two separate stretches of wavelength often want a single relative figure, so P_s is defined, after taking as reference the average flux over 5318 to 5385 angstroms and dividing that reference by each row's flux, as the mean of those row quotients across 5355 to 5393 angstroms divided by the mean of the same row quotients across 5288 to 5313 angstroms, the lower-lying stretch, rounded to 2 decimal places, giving 0.99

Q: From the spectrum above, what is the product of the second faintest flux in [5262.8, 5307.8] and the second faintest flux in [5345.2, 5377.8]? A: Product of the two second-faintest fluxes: 132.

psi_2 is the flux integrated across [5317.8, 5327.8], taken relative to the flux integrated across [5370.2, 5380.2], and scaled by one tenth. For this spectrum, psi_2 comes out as 0.10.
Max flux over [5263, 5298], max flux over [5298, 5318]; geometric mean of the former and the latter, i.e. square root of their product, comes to 13.8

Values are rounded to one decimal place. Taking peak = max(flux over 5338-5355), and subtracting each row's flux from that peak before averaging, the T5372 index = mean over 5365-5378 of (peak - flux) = 0.4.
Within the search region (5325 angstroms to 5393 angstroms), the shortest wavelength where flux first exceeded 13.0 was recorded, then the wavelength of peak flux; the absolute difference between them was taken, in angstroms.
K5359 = 15 angstroms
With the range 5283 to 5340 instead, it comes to 20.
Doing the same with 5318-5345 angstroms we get 0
